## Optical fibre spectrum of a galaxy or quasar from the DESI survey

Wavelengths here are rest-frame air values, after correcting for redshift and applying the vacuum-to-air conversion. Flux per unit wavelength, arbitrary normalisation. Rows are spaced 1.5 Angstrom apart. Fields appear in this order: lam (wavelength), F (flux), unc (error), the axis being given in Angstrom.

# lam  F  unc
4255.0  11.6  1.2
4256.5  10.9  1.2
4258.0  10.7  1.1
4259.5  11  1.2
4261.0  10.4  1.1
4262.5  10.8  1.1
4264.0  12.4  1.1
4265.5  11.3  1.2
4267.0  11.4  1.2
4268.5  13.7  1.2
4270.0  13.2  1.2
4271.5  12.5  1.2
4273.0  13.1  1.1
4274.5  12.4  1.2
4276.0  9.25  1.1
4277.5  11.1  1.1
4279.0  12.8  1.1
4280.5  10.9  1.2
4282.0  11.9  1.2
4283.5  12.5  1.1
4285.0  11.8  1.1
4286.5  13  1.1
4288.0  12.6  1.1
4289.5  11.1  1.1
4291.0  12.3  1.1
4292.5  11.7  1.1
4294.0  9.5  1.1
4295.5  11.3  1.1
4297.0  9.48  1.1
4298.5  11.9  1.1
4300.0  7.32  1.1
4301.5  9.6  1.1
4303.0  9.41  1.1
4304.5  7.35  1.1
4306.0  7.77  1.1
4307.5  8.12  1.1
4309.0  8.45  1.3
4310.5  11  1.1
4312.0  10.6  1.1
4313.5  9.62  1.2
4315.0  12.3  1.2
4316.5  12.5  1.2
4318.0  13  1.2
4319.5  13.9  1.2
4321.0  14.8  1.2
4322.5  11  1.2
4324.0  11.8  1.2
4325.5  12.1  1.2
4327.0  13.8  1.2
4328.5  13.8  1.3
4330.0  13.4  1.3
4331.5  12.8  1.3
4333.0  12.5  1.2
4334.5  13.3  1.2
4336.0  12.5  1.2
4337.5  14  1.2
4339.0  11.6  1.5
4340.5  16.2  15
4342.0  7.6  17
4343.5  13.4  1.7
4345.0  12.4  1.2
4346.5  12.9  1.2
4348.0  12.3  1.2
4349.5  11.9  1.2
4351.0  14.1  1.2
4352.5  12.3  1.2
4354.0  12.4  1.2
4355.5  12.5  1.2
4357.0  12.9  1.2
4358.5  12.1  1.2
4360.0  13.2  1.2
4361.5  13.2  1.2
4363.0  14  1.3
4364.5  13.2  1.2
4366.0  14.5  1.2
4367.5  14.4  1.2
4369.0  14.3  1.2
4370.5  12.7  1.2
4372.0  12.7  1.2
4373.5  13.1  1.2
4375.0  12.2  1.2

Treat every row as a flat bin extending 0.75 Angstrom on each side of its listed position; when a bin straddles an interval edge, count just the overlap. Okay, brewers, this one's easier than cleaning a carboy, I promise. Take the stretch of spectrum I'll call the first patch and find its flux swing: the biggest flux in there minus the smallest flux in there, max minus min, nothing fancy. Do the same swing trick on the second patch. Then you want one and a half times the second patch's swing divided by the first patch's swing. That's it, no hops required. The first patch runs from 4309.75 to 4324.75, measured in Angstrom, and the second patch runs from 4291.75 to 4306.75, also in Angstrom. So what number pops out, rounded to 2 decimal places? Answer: 1.33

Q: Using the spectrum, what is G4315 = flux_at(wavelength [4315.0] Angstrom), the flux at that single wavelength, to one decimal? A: 12.3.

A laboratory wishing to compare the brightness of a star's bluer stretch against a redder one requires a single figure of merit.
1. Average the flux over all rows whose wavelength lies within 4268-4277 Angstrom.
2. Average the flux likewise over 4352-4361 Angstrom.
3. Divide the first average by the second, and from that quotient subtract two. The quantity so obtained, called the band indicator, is -1.02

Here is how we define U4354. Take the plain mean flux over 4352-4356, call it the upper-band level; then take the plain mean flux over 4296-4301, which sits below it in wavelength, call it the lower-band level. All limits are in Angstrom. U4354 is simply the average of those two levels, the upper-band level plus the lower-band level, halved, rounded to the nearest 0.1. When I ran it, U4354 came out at 11.0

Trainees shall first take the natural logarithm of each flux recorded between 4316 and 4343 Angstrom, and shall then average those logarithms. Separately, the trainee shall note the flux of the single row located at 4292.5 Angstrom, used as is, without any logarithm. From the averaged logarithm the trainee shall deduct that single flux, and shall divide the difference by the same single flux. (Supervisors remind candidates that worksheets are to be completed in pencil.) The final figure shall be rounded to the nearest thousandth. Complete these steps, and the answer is -0.783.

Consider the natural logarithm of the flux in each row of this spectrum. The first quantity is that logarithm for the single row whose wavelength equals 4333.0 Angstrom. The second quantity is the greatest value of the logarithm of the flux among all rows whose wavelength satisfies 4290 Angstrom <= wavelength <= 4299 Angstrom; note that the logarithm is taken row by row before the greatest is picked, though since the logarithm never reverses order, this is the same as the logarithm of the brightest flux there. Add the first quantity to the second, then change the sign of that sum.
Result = -5.04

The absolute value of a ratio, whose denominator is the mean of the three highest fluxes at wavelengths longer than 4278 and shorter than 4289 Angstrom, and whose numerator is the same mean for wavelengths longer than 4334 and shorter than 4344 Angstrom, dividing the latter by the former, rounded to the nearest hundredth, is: 1.14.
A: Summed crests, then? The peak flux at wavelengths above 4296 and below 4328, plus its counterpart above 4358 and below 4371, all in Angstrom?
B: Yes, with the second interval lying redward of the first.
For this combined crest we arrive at 29.3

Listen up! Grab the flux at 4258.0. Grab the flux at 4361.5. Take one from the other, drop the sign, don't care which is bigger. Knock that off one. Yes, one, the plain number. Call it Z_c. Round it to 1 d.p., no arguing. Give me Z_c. -1.5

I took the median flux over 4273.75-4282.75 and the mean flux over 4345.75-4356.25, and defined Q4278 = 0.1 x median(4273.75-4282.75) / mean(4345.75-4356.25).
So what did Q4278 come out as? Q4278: 0.091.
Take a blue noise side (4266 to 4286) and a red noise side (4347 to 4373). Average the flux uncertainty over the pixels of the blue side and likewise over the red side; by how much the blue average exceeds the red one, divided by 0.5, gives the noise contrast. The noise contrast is -0.10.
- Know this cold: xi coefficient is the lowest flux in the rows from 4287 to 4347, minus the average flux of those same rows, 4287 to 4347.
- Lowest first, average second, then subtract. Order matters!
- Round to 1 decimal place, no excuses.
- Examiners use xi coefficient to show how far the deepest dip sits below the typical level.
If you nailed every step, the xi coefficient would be -4.2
